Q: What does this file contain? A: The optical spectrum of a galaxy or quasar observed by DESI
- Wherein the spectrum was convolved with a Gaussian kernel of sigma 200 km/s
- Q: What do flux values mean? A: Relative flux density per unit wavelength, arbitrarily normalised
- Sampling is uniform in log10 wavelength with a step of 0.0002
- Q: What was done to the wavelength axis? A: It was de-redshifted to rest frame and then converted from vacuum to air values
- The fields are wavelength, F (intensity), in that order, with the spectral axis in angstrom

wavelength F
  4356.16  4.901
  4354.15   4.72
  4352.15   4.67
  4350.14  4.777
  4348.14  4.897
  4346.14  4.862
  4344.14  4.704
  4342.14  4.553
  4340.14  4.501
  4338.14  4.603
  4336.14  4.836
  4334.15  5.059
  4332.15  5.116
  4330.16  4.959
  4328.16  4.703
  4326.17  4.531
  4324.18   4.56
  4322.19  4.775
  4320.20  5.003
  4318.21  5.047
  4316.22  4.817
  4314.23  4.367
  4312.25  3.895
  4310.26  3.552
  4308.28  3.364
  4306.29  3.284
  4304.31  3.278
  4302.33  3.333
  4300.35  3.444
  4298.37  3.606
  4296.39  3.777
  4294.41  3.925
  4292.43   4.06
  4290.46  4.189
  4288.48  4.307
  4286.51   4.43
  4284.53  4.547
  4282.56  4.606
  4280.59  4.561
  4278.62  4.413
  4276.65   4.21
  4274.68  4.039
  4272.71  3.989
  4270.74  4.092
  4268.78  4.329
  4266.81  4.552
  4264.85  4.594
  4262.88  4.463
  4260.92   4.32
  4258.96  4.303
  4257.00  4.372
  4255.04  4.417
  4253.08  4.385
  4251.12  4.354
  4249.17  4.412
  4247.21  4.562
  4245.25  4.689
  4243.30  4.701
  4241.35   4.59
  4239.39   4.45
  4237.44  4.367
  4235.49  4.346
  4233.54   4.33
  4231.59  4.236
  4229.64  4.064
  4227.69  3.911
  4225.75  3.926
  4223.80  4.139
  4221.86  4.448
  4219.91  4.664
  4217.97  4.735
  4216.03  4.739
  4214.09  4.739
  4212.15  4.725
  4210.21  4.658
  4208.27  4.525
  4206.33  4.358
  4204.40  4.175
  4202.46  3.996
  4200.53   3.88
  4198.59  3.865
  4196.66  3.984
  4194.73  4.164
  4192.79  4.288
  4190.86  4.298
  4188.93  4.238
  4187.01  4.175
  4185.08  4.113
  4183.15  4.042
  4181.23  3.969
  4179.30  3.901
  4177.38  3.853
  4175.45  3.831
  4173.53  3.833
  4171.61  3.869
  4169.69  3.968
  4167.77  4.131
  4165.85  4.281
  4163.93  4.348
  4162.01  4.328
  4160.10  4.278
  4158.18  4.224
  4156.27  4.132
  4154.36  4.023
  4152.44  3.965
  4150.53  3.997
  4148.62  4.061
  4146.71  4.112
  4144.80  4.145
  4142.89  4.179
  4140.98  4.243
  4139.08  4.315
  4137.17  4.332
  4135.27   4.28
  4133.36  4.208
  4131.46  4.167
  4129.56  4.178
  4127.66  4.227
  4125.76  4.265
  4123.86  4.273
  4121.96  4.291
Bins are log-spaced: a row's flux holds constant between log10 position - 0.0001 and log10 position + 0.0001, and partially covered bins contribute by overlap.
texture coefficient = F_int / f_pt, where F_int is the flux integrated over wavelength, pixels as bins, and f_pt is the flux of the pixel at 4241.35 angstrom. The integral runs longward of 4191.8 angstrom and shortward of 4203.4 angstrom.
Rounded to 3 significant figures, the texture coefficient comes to 10.2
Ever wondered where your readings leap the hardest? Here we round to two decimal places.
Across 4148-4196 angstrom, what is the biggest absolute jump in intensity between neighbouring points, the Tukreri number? 0.16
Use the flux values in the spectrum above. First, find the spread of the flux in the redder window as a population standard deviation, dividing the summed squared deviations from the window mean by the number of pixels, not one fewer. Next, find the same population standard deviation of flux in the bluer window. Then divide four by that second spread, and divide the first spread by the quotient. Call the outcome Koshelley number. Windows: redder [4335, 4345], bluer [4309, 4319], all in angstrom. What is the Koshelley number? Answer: 0.017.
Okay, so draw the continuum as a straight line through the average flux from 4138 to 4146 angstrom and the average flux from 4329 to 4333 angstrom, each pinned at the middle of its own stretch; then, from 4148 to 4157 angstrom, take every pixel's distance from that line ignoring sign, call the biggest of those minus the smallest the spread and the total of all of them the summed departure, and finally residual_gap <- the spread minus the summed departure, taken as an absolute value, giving 1.0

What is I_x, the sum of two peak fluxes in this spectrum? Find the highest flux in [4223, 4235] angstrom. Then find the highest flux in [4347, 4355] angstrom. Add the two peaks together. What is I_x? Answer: 9.23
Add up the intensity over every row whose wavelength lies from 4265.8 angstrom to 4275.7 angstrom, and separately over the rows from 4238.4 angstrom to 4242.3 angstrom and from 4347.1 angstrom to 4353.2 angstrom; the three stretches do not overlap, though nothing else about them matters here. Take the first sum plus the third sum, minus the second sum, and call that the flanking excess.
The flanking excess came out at 26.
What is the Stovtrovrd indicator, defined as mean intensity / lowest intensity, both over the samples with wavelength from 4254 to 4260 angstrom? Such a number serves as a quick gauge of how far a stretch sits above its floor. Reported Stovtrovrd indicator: 1.01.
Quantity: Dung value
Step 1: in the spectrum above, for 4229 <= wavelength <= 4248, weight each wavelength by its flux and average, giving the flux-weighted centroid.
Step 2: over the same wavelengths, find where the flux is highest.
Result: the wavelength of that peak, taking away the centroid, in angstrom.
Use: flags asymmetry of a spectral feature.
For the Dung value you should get 4.7 angstrom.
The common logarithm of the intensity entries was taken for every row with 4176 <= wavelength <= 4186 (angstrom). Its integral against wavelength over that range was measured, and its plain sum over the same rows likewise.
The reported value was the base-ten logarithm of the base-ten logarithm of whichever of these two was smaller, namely -0.32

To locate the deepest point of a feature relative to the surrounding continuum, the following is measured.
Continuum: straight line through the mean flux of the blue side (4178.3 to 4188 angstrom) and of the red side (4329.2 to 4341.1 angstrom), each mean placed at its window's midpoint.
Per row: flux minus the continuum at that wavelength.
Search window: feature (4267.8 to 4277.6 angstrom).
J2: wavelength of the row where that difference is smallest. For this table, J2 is 4272.71 angstrom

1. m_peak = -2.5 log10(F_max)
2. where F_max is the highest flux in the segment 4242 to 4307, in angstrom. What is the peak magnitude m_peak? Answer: -1.68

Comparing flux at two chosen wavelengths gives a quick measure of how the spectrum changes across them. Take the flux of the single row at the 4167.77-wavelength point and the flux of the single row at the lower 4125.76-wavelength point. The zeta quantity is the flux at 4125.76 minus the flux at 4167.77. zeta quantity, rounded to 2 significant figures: 0.13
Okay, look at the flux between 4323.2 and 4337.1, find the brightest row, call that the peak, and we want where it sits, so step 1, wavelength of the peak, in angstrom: 4332.15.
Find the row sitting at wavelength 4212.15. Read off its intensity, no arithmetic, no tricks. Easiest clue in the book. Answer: 4.725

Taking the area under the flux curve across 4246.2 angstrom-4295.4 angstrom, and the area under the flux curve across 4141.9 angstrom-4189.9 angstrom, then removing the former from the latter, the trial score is -18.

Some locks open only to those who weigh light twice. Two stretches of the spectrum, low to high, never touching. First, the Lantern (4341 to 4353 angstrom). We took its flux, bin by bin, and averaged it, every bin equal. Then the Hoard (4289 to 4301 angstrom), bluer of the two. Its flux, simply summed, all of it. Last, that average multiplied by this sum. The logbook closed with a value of 109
